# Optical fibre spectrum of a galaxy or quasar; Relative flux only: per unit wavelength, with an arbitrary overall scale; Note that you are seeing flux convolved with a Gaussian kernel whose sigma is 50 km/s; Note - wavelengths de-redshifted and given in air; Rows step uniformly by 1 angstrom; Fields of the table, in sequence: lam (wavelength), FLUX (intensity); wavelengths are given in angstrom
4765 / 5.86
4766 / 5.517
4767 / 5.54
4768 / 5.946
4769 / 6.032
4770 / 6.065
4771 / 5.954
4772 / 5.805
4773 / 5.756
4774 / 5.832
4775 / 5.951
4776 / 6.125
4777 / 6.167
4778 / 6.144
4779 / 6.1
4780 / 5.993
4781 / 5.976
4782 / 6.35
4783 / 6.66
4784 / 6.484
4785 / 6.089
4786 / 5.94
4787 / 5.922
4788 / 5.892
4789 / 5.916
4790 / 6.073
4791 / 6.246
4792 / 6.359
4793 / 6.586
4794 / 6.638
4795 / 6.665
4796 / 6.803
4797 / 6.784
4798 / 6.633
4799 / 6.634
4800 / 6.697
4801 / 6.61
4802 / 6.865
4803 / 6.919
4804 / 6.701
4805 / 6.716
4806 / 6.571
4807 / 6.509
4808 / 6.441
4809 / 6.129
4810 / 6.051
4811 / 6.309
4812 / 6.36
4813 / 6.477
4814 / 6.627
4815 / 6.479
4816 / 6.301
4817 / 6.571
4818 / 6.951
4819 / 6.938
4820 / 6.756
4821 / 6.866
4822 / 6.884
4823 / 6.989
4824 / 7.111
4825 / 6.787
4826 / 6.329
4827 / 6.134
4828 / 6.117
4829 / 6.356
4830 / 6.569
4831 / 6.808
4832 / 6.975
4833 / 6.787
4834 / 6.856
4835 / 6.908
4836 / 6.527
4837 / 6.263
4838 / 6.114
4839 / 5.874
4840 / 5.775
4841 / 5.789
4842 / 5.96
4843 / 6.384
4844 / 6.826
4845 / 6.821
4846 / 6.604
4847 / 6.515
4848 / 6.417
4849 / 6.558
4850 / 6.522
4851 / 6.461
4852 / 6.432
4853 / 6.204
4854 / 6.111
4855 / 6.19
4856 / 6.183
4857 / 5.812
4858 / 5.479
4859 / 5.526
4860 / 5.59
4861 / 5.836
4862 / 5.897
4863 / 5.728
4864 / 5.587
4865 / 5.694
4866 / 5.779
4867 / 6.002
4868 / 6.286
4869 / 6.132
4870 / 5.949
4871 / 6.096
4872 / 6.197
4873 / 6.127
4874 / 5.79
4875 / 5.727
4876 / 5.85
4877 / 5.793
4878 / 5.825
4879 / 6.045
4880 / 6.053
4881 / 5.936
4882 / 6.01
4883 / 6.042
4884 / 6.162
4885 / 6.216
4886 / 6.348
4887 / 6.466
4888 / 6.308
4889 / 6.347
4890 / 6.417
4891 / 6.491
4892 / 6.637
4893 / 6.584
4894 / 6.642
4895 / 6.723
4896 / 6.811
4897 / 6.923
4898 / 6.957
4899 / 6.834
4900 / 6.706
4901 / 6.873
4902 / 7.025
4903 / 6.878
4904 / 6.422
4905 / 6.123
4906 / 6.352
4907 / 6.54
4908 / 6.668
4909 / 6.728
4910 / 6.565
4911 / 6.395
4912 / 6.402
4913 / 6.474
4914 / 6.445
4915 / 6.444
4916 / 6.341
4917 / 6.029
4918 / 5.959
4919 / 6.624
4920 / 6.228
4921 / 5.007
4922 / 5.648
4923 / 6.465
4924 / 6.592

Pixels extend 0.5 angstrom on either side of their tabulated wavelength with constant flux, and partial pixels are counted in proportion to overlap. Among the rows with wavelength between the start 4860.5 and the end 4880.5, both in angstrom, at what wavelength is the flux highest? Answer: 4868 angstrom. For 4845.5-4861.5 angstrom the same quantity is 4846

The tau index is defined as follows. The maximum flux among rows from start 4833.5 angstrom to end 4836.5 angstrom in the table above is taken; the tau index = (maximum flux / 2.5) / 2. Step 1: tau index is 1.38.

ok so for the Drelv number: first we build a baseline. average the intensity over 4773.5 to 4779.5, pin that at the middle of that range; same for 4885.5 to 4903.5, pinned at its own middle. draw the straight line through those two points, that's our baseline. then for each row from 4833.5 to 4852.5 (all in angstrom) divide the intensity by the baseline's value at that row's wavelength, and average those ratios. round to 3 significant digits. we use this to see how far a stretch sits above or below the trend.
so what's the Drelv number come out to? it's 1.00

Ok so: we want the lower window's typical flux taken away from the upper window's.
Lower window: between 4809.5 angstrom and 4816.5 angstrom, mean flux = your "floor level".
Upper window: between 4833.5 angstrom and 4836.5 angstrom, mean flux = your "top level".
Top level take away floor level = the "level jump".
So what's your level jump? 0.4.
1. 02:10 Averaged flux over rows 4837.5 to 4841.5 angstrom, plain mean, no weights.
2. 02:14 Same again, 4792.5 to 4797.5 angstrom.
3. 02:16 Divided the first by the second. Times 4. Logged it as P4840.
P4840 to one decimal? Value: 3.5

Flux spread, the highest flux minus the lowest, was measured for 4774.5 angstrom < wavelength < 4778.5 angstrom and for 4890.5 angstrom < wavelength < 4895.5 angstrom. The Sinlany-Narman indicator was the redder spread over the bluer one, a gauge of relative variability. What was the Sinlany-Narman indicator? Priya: 1.1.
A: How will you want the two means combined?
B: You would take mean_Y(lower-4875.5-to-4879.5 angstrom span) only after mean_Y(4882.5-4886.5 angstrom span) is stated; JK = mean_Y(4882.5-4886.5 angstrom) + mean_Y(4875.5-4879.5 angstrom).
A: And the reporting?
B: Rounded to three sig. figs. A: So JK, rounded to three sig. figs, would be 12.1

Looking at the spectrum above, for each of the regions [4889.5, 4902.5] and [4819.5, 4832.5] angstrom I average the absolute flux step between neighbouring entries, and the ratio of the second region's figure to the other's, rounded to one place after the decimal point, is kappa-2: 1.8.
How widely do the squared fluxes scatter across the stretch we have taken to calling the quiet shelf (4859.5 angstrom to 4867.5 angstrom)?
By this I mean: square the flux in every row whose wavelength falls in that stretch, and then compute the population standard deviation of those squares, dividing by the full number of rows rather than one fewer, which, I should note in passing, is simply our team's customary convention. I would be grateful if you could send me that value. 1.6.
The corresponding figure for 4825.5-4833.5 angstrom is 4.0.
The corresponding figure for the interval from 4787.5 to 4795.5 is 3.7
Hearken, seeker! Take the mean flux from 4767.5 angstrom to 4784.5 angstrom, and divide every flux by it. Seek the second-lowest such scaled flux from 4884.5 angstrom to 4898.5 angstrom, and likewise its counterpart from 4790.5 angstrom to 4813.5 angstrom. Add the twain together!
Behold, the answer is 2.05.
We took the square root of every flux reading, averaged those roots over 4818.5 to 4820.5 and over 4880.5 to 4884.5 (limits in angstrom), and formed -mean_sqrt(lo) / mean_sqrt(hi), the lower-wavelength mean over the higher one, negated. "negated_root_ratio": -1.06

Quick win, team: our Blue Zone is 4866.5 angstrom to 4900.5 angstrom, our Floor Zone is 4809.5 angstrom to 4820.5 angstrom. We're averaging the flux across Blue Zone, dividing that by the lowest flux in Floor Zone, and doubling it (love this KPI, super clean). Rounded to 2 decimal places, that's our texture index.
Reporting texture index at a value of 2.07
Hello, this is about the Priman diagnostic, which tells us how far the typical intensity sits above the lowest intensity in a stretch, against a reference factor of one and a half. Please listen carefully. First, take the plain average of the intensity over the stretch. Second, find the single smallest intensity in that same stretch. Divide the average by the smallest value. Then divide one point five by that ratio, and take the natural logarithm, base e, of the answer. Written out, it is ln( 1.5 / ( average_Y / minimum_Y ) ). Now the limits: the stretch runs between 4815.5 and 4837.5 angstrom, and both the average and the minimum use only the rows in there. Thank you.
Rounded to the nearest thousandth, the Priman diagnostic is 0.319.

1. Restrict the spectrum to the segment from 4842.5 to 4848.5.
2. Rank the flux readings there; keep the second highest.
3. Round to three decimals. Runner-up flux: 6.821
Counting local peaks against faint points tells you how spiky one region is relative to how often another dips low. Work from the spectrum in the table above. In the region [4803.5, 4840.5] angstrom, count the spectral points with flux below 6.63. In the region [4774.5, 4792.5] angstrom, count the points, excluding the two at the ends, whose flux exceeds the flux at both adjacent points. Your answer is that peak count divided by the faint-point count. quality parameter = 0.1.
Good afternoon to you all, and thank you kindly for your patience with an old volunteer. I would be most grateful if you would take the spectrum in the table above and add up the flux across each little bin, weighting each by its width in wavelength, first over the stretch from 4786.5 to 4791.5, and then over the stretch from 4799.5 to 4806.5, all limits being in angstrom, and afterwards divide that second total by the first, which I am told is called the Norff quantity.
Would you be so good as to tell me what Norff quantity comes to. 1.6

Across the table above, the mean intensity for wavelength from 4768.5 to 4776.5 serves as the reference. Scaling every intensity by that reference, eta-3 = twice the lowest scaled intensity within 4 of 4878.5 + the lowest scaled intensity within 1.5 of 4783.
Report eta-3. 3.00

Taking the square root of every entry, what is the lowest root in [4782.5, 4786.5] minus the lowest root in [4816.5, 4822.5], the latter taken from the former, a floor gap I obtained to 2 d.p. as -0.13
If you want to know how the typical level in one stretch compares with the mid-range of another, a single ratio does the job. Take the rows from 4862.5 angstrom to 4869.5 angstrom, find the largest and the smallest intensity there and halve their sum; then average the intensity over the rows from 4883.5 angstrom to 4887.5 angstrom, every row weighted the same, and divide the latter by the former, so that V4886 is 1.06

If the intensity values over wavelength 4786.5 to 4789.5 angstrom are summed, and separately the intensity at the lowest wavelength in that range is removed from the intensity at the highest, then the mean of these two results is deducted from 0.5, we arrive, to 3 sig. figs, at -8.36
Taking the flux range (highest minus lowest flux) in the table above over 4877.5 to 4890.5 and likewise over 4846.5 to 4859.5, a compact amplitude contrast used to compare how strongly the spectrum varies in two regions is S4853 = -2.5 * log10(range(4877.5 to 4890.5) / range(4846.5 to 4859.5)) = 0.57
